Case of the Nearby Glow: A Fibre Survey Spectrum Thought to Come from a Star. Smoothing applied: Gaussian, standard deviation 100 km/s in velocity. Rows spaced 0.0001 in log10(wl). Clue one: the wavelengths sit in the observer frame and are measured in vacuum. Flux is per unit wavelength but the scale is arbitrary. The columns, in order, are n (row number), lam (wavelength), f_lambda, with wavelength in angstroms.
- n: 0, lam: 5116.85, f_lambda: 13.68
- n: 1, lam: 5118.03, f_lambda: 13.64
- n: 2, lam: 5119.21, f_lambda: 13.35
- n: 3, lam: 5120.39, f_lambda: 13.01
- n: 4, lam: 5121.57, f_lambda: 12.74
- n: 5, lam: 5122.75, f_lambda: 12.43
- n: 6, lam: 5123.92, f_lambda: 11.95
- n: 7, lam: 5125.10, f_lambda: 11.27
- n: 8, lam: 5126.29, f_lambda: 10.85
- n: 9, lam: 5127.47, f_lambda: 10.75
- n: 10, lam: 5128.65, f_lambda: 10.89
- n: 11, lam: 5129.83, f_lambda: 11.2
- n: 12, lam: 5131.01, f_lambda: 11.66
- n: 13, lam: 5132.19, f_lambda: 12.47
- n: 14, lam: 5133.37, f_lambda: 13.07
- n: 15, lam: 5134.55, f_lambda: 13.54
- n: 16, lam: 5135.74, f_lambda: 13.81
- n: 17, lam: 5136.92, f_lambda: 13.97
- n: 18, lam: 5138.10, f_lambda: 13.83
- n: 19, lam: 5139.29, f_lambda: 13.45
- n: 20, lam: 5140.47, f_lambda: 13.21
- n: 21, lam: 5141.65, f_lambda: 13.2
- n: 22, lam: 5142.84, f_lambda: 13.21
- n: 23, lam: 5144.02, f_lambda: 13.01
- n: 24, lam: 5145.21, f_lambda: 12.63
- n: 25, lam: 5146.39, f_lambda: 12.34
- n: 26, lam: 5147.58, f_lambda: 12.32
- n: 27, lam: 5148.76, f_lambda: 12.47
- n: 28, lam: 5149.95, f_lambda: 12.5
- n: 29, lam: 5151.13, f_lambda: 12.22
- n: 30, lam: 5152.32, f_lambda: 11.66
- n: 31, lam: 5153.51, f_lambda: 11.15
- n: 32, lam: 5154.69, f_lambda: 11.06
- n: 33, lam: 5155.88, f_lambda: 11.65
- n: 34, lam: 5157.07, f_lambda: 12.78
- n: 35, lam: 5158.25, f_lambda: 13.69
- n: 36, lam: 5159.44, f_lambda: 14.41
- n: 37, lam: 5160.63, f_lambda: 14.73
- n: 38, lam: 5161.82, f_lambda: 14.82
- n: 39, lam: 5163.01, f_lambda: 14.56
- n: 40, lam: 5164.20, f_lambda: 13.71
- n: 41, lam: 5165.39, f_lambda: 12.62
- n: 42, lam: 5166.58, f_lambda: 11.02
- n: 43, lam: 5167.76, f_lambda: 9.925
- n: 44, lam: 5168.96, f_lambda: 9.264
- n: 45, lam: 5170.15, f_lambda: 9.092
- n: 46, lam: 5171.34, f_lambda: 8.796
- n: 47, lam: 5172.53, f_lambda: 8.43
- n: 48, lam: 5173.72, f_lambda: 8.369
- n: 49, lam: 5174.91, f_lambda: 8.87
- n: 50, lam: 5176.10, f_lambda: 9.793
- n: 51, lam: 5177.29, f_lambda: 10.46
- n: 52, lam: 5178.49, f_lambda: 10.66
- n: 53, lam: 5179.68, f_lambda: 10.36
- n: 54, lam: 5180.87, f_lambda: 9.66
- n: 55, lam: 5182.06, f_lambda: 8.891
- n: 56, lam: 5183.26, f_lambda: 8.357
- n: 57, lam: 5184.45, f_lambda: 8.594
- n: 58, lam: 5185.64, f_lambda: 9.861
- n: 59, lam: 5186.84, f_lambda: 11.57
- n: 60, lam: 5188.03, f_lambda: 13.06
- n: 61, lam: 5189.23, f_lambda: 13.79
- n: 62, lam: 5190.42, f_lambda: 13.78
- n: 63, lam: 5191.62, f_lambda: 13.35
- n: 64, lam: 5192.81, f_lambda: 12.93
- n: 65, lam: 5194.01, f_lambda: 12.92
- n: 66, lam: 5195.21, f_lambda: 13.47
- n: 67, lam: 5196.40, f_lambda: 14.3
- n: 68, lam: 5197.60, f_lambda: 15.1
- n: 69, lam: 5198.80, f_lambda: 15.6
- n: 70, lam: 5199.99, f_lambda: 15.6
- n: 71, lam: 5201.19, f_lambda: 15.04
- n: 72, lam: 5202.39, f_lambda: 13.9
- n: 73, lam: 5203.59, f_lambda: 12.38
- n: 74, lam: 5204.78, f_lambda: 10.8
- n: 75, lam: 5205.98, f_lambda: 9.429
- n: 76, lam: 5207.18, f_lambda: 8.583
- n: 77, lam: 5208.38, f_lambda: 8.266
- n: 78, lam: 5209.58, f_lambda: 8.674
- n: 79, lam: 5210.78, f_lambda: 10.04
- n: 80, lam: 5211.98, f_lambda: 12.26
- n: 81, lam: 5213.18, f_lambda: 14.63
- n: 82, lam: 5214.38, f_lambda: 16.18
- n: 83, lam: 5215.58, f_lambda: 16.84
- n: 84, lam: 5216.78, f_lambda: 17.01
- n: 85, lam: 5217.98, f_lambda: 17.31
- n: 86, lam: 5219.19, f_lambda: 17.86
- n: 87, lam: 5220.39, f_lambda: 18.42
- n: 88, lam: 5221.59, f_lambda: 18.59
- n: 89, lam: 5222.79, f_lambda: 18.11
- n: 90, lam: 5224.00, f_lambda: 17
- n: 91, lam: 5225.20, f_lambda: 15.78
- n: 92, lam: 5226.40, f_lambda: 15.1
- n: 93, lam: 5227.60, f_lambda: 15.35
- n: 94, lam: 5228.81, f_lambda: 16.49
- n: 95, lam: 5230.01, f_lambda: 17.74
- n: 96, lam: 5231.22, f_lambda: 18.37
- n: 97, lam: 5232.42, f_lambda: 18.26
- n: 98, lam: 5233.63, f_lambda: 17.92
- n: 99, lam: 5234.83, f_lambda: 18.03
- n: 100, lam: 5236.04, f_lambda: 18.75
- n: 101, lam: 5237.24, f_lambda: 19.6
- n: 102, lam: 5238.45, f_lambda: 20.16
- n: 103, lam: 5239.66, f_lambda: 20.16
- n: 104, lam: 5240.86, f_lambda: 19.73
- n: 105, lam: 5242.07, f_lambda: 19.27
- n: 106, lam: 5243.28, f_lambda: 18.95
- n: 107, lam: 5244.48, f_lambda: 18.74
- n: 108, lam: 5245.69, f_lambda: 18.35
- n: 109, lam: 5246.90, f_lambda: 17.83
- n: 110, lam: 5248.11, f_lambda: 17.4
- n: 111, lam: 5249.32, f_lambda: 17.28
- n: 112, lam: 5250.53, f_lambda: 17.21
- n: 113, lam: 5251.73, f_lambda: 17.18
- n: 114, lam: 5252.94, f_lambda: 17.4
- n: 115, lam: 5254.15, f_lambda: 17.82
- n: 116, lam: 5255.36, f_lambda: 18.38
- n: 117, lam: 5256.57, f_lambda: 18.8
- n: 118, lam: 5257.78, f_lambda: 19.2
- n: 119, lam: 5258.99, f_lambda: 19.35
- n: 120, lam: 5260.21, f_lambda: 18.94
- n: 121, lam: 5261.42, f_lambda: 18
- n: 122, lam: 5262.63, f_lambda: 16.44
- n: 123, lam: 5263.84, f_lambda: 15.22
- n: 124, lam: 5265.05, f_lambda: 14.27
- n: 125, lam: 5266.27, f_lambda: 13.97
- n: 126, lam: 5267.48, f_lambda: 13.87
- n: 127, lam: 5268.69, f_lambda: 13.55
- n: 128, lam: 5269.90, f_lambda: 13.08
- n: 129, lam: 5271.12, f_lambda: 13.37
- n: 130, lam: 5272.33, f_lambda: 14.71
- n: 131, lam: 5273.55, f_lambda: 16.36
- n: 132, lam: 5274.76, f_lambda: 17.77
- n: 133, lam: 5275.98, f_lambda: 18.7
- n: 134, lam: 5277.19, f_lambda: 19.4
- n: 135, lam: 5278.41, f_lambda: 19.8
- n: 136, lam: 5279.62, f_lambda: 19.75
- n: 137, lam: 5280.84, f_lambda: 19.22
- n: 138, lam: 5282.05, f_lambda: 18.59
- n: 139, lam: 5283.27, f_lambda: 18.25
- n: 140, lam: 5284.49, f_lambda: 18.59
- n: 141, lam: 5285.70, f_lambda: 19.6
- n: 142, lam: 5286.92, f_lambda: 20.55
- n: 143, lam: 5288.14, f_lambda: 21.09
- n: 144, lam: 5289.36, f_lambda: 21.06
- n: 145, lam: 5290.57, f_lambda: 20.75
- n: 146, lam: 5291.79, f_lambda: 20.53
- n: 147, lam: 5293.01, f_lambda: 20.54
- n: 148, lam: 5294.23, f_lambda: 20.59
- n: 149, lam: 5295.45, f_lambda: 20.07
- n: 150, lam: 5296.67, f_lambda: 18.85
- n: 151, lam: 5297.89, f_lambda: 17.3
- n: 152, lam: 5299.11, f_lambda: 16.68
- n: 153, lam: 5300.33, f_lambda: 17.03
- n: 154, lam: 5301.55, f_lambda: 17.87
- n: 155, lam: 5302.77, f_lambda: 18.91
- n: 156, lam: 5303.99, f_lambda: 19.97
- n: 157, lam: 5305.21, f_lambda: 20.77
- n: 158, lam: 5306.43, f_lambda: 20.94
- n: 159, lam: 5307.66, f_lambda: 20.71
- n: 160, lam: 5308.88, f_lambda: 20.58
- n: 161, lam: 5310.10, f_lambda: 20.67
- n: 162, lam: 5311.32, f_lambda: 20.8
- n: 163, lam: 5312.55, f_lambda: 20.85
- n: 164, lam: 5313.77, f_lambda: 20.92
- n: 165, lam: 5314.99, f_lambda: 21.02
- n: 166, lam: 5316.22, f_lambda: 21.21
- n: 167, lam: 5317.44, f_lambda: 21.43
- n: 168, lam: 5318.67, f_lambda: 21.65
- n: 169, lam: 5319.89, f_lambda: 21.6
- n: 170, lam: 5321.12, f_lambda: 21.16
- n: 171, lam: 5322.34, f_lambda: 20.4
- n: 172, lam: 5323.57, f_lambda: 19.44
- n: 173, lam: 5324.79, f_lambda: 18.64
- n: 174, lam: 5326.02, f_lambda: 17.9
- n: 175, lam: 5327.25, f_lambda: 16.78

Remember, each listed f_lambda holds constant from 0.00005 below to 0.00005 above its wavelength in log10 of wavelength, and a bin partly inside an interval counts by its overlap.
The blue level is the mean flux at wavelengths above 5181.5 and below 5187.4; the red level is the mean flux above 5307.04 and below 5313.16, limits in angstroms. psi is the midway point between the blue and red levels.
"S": 15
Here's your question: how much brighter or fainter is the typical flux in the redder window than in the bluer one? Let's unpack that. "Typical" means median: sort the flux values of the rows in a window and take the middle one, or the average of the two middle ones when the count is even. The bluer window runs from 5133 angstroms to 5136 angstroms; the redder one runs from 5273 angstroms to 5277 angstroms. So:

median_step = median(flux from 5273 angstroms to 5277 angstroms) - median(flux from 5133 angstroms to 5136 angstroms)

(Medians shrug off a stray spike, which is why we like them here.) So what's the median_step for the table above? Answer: 4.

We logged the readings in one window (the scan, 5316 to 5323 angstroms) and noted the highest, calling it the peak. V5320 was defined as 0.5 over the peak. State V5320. 0.0231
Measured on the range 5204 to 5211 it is 0.0463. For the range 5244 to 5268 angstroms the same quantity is 0.0258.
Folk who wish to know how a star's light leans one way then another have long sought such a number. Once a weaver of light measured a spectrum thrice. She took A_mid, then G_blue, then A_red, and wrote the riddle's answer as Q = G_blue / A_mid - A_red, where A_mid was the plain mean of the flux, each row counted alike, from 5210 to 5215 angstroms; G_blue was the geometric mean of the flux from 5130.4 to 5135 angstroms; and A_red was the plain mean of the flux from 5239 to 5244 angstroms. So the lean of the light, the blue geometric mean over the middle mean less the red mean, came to -18.6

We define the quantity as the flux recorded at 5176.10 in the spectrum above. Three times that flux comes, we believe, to 29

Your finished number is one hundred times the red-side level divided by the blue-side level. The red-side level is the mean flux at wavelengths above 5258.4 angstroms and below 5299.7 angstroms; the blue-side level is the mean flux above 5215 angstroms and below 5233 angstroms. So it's 104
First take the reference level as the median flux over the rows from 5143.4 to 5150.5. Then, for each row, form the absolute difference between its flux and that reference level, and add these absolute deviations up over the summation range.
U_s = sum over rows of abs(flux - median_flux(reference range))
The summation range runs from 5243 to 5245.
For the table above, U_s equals 13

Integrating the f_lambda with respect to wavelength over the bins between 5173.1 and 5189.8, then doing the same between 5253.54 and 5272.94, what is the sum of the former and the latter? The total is 484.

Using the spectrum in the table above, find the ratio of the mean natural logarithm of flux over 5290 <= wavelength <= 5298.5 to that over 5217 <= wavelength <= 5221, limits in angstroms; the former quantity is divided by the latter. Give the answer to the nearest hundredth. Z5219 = 1.04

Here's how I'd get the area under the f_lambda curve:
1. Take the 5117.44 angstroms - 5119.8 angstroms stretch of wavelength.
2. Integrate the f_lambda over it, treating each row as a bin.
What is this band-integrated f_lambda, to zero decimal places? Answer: 32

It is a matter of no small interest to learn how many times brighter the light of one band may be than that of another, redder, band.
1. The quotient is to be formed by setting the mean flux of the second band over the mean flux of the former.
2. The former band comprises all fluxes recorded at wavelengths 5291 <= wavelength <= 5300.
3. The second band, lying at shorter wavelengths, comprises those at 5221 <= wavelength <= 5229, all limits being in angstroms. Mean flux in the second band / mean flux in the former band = 0.87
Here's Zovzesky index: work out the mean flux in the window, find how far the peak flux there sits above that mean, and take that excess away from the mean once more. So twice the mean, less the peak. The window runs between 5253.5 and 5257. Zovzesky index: 18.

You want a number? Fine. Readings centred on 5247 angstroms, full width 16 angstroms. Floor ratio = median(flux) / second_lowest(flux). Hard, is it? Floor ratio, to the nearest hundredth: 1.04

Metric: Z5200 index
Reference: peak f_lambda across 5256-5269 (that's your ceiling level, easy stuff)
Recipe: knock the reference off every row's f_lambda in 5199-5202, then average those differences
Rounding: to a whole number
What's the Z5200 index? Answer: -4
